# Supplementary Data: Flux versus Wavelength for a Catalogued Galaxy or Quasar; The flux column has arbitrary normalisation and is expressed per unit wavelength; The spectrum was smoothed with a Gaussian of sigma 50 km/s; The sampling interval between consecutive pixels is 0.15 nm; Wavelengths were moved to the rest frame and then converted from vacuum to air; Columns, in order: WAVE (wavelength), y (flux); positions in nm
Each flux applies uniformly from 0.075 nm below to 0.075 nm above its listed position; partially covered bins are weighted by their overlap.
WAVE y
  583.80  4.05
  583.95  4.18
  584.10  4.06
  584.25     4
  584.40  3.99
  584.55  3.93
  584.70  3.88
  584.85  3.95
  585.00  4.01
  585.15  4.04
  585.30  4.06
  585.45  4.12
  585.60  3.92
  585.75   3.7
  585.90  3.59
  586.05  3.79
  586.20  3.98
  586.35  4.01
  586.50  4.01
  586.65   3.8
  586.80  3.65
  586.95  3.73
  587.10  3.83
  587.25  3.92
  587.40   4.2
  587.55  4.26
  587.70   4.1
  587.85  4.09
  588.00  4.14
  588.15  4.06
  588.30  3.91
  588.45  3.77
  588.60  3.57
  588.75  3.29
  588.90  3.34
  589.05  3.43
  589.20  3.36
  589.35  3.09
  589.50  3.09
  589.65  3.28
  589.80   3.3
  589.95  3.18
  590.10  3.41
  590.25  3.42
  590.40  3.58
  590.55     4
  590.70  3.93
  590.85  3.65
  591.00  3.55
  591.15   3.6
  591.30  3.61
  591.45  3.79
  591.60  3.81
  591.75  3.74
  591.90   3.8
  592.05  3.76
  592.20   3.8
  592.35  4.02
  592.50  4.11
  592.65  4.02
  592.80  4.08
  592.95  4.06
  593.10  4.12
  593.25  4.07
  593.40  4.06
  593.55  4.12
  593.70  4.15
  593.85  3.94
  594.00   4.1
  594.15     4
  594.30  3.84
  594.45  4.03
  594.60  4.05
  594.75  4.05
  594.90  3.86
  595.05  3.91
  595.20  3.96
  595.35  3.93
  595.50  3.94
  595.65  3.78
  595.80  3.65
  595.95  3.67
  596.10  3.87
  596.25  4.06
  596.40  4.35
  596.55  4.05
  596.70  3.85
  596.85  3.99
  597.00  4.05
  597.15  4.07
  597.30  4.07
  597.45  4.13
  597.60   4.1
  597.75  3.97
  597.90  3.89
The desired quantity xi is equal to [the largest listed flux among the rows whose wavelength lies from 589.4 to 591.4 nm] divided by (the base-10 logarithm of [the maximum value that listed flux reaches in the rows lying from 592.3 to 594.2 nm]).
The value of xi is 6.47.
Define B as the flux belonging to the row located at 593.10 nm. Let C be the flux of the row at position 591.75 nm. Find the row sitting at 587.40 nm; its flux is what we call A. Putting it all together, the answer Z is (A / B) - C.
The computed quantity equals -2.72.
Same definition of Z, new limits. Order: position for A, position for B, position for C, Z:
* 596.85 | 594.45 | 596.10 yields -2.88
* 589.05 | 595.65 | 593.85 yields -3.03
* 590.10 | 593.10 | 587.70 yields -3.27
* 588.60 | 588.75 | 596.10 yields -2.78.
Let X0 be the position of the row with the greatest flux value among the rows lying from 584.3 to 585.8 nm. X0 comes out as 585.45 nm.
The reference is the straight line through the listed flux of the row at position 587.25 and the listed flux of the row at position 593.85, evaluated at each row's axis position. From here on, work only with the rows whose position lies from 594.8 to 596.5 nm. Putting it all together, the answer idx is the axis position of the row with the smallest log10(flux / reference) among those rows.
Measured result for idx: 595.80 nm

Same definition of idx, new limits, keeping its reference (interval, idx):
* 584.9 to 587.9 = 585.90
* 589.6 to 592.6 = 589.95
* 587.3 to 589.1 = 588.75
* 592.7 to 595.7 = 595.65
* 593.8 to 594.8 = 594.30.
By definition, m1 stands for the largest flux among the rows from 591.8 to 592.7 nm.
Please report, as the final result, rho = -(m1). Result -4.11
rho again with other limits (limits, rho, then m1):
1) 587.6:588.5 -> -4.14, 4.14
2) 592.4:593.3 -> -4.12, 4.12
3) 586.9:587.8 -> -4.26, 4.26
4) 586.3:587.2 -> -4.01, 4.01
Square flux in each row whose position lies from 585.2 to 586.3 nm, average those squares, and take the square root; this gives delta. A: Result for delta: 3.88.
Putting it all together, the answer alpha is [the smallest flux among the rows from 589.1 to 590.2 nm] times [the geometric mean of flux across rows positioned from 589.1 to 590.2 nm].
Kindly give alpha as 10.0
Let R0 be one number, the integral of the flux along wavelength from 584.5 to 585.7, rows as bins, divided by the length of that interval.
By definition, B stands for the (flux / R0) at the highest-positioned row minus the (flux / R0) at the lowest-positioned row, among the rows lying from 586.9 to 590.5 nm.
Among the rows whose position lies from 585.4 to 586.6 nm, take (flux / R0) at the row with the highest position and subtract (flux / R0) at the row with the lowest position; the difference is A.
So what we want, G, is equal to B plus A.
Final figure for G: -0.07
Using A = -0.028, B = -0.04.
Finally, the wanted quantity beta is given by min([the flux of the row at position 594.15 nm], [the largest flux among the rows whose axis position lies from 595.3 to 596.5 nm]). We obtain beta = 4.00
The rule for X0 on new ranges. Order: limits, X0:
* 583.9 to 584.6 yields 583.95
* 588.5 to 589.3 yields 588.60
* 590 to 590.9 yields 590.55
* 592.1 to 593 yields 592.50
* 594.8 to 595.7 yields 595.20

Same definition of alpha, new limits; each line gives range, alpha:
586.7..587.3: 13.8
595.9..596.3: 14.2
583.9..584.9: 15.5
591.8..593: 14.9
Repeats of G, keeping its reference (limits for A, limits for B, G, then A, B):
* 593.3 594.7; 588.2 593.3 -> 0.04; -0.003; 0.04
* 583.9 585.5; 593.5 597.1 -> -0.03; -0.015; -0.02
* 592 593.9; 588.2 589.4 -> -0.16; 0.045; -0.21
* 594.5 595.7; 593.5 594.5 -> -0.09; -0.068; -0.02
